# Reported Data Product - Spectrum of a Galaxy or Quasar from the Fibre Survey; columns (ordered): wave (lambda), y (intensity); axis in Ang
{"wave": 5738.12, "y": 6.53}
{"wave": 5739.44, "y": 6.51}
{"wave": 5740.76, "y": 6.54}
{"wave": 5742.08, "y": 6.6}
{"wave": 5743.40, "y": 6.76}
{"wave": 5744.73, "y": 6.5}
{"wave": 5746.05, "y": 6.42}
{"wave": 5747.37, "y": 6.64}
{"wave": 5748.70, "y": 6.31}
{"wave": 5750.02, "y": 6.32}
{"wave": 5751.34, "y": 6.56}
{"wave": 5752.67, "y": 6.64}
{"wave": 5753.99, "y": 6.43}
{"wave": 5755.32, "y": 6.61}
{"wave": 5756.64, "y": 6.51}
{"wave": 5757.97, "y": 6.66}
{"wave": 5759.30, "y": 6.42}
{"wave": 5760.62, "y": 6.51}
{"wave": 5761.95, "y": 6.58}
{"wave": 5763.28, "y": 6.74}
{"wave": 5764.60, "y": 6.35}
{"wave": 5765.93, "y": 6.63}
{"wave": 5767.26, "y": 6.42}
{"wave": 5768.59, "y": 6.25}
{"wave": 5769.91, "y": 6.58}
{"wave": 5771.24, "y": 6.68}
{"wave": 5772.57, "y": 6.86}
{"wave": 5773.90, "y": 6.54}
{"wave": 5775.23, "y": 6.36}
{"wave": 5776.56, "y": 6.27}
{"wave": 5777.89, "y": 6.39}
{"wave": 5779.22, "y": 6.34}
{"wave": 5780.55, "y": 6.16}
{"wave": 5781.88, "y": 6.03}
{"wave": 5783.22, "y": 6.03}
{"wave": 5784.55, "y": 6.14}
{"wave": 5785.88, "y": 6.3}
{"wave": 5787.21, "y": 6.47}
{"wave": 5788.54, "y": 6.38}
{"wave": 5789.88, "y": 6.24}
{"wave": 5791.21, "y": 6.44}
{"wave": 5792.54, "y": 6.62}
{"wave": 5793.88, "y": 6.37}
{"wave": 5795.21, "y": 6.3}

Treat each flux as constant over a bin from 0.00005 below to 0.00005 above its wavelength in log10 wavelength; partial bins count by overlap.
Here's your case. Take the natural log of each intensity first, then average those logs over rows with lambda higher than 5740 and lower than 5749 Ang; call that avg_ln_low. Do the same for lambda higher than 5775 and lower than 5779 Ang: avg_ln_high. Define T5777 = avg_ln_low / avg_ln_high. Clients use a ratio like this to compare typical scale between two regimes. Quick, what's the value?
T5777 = 1.017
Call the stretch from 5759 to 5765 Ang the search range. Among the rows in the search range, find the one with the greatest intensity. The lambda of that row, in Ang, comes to 5763.28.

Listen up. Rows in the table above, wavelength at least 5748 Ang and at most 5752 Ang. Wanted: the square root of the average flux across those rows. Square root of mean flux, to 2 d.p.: 2.53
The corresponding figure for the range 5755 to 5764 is 2.56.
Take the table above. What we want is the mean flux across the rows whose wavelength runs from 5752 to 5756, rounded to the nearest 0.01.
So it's 6.56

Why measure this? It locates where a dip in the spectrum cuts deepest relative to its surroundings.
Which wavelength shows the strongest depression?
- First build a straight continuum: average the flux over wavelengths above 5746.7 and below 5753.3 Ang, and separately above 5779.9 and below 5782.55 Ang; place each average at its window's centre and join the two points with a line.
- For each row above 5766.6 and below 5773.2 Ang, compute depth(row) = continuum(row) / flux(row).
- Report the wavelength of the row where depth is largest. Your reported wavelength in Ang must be 5768.59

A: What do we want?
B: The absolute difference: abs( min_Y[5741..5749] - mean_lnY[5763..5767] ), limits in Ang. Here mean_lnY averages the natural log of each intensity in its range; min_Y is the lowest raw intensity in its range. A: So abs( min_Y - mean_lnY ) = 4.43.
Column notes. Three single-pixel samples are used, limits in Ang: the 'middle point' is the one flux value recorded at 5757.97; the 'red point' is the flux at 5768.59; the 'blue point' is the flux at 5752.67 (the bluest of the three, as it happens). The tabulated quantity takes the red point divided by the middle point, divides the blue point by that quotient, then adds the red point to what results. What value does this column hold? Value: 13.3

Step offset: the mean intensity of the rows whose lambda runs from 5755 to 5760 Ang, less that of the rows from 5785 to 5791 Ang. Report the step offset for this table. 0.20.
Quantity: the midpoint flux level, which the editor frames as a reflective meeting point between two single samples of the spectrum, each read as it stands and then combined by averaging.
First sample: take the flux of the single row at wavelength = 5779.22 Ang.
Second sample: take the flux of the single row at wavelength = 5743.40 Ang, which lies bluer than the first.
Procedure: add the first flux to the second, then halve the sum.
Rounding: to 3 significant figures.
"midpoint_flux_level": 6.55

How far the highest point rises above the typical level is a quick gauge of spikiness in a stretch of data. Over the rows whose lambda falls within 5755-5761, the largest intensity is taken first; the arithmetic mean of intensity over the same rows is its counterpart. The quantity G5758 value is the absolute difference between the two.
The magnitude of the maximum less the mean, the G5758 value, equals 0.12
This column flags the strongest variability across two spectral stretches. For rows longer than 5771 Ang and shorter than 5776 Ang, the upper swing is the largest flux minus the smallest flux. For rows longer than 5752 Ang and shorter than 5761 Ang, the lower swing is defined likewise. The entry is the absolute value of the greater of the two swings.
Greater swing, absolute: 0.50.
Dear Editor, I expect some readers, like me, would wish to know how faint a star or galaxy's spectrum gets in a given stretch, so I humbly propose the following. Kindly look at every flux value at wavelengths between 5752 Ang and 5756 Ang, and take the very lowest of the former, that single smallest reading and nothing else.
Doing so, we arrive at 6.43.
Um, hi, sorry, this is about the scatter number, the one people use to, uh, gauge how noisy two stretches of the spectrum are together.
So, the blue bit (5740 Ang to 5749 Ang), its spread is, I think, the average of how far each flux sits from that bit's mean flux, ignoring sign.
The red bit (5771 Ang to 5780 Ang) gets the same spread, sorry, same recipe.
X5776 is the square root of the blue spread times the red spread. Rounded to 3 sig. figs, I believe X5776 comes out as 0.138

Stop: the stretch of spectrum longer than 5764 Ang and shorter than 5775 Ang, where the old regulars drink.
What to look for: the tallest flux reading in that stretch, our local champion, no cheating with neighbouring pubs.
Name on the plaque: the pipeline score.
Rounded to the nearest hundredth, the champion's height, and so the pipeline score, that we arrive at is 6.86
